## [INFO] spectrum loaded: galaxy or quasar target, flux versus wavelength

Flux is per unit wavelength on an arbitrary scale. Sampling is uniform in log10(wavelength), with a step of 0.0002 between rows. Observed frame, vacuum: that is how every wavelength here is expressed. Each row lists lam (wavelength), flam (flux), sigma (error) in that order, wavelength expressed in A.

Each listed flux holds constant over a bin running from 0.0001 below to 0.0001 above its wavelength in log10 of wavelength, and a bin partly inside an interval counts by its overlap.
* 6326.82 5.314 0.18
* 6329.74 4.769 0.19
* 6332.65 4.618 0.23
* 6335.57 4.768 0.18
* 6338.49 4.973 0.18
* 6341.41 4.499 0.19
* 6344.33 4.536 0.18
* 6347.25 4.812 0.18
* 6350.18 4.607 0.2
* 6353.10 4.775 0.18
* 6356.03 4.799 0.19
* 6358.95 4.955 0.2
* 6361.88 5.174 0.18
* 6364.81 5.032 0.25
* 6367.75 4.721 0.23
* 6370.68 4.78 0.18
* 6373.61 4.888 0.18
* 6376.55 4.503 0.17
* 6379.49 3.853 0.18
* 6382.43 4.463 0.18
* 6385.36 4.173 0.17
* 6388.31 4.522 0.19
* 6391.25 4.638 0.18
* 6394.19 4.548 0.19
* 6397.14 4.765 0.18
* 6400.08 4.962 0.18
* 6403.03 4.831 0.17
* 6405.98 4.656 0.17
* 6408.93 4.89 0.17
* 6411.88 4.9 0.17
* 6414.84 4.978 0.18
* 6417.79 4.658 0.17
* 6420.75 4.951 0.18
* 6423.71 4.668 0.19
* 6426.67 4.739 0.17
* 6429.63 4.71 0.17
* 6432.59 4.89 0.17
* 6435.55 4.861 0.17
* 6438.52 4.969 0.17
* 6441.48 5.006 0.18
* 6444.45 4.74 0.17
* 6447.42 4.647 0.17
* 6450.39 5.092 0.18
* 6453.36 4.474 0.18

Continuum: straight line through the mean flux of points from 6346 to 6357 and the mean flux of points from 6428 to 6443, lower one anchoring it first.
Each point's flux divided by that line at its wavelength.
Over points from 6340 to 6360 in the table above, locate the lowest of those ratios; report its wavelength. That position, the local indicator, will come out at 6341.41 A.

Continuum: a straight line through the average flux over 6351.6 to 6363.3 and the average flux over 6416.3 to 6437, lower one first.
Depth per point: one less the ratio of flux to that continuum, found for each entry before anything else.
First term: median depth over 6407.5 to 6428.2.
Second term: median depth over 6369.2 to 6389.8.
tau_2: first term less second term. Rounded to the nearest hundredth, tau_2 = -0.09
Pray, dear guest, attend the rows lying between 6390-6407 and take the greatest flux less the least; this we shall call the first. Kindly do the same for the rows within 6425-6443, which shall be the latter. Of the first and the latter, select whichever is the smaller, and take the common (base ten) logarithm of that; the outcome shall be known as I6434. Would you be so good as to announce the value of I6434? -0.53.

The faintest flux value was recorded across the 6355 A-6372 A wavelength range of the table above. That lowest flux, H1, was 4.721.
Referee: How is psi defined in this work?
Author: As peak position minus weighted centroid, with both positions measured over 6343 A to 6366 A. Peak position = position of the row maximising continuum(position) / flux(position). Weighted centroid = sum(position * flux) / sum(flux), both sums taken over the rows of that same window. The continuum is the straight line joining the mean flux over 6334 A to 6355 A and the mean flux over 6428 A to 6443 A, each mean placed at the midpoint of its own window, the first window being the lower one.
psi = -10.5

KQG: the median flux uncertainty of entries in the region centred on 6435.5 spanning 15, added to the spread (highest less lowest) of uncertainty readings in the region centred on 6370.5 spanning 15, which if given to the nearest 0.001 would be 0.250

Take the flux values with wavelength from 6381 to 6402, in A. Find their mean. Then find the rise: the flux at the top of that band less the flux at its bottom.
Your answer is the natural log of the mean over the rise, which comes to 2.2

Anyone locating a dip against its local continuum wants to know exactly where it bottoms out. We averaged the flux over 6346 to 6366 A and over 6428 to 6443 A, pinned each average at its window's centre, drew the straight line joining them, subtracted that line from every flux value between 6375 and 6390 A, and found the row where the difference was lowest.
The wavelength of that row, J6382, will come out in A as 6379.49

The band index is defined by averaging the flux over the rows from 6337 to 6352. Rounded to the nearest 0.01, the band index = 4.69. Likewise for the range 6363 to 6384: 4.61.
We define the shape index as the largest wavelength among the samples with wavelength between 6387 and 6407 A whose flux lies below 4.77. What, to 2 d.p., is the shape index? 6405.98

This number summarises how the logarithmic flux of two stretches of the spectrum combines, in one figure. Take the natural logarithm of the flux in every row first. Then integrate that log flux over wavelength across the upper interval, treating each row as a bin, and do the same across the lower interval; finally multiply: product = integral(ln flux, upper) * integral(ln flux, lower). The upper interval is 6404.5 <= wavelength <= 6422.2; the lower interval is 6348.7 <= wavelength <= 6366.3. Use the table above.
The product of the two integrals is 779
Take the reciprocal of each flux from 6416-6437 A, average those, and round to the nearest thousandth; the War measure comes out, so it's 0.209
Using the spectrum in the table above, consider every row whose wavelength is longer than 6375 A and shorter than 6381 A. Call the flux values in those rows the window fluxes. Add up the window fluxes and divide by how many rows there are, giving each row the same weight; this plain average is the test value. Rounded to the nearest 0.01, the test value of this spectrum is 4.18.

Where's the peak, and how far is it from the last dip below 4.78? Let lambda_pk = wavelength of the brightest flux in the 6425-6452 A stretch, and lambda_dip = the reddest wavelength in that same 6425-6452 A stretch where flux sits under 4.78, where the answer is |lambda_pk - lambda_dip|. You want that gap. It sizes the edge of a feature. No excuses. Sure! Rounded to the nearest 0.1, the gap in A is 3.0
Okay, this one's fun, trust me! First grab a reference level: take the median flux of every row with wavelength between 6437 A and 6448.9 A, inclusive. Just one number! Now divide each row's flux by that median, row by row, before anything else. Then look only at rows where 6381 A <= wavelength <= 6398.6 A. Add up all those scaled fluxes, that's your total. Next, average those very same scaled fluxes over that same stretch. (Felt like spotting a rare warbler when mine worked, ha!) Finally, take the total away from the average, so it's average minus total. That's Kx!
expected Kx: -4.7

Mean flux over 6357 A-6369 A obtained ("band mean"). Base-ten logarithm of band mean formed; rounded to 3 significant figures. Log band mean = 0.696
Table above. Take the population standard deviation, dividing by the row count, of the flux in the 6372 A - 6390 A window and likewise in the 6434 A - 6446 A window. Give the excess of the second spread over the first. -0.217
